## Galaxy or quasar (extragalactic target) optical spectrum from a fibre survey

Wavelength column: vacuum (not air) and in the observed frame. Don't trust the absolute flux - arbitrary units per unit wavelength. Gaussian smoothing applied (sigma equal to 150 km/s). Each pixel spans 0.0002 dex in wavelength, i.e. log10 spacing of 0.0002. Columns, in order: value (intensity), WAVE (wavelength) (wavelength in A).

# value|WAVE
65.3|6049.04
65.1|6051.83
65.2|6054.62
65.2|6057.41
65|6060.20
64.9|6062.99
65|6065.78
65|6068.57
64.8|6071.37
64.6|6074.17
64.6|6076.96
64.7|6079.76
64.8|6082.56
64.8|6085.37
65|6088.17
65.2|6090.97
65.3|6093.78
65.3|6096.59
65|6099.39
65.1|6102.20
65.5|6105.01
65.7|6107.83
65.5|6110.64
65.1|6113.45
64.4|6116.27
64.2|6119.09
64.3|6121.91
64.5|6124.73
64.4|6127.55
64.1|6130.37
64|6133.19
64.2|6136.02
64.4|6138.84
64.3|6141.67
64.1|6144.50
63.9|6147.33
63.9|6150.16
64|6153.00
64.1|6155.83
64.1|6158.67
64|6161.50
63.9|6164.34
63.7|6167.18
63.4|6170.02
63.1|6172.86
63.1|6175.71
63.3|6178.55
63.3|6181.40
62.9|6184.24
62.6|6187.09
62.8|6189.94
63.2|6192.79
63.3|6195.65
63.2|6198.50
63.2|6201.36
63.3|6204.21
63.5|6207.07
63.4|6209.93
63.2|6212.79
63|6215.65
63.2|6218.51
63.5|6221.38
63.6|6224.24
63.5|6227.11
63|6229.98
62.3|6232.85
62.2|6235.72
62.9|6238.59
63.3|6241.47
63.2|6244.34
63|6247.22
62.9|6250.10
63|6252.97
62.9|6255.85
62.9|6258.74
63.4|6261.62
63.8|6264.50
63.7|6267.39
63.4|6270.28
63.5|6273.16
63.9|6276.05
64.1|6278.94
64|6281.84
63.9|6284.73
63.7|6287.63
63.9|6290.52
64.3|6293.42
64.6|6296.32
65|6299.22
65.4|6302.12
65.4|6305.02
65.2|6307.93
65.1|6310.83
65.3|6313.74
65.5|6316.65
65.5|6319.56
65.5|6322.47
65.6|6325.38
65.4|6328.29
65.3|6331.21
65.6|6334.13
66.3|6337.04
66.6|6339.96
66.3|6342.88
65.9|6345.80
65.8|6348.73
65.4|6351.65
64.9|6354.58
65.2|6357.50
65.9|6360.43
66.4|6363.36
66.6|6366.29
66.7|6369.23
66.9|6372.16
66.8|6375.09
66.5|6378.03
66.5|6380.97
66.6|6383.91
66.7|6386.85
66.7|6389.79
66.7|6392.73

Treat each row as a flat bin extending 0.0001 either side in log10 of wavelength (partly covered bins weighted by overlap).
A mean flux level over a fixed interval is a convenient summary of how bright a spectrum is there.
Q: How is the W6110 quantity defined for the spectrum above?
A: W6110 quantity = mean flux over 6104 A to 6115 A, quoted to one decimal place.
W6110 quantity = 65.4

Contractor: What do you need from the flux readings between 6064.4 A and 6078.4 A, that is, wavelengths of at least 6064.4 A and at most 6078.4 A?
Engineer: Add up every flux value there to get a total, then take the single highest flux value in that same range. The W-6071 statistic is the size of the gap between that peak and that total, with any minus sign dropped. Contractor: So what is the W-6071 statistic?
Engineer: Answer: 259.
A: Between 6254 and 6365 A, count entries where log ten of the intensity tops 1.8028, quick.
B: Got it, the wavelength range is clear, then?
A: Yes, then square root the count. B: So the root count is 5.7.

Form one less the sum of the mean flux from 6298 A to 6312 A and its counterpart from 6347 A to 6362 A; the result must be -130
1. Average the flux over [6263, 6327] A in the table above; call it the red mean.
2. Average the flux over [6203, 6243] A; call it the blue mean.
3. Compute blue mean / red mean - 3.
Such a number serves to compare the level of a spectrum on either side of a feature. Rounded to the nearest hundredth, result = -2.02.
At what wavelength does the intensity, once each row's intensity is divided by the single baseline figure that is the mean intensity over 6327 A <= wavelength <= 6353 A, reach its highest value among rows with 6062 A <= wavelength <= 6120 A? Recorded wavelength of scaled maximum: 6107.83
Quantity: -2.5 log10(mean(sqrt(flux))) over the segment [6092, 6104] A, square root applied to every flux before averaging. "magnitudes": -2.27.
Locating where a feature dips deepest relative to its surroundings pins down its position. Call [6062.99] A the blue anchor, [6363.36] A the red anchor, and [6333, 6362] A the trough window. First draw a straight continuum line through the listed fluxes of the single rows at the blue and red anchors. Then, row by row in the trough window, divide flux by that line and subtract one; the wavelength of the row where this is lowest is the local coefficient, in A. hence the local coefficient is 6354.58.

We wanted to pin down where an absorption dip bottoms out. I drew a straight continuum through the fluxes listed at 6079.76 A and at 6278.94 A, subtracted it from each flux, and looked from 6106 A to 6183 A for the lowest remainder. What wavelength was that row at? 6172.86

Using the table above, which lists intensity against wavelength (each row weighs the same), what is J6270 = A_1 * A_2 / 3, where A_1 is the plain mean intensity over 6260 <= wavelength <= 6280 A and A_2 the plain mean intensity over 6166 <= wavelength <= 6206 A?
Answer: 1341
